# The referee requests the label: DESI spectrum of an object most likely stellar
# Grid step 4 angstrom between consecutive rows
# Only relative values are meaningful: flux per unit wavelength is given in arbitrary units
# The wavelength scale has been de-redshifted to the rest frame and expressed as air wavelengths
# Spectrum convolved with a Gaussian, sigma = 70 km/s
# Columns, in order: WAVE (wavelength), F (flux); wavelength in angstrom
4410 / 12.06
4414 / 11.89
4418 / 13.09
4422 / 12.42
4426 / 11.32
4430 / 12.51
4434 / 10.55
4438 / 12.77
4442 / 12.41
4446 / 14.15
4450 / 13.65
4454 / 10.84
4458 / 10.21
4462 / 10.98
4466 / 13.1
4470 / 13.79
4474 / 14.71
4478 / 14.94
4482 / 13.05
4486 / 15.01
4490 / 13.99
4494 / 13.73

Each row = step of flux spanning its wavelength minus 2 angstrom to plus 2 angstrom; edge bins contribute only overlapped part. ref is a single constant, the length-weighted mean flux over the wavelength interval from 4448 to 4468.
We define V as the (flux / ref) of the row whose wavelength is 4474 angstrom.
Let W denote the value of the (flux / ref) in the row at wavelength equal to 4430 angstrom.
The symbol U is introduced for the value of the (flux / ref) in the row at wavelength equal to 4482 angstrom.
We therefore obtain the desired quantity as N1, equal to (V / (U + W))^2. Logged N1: 0.331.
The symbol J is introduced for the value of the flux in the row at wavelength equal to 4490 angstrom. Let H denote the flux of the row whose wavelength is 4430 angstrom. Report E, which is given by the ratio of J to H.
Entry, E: 1.12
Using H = 12.51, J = 13.99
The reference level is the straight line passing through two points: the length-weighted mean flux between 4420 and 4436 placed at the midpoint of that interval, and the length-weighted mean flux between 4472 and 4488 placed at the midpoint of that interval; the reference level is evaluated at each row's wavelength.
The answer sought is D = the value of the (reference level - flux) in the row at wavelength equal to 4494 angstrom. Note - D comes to 1.4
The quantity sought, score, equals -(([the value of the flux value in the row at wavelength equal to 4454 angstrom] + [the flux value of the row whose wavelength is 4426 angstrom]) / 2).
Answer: -11.1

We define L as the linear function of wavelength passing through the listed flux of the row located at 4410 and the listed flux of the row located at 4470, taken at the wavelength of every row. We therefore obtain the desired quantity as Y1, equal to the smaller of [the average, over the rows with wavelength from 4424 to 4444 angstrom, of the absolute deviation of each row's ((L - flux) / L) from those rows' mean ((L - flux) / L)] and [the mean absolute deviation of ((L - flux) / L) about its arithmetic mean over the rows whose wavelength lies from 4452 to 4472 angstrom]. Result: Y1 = 0.0546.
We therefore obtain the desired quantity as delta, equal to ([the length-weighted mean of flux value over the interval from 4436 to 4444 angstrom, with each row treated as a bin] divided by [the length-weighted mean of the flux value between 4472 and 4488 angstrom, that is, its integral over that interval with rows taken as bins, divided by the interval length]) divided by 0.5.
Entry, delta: 1.75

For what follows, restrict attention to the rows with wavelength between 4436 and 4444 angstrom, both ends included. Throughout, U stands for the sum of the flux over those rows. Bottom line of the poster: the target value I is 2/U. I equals 0.079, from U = 25.2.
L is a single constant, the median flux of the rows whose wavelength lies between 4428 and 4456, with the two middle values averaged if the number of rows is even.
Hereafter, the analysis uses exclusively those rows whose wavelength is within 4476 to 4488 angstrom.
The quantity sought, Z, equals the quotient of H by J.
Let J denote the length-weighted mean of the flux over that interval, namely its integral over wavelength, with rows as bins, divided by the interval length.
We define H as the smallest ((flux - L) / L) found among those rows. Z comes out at 0.003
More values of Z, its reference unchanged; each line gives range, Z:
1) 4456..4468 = -0.016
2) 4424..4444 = -0.013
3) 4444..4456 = -0.010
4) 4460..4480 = -0.009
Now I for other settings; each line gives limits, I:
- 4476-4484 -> 0.071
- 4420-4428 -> 0.084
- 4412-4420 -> 0.080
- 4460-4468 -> 0.083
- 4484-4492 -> 0.069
